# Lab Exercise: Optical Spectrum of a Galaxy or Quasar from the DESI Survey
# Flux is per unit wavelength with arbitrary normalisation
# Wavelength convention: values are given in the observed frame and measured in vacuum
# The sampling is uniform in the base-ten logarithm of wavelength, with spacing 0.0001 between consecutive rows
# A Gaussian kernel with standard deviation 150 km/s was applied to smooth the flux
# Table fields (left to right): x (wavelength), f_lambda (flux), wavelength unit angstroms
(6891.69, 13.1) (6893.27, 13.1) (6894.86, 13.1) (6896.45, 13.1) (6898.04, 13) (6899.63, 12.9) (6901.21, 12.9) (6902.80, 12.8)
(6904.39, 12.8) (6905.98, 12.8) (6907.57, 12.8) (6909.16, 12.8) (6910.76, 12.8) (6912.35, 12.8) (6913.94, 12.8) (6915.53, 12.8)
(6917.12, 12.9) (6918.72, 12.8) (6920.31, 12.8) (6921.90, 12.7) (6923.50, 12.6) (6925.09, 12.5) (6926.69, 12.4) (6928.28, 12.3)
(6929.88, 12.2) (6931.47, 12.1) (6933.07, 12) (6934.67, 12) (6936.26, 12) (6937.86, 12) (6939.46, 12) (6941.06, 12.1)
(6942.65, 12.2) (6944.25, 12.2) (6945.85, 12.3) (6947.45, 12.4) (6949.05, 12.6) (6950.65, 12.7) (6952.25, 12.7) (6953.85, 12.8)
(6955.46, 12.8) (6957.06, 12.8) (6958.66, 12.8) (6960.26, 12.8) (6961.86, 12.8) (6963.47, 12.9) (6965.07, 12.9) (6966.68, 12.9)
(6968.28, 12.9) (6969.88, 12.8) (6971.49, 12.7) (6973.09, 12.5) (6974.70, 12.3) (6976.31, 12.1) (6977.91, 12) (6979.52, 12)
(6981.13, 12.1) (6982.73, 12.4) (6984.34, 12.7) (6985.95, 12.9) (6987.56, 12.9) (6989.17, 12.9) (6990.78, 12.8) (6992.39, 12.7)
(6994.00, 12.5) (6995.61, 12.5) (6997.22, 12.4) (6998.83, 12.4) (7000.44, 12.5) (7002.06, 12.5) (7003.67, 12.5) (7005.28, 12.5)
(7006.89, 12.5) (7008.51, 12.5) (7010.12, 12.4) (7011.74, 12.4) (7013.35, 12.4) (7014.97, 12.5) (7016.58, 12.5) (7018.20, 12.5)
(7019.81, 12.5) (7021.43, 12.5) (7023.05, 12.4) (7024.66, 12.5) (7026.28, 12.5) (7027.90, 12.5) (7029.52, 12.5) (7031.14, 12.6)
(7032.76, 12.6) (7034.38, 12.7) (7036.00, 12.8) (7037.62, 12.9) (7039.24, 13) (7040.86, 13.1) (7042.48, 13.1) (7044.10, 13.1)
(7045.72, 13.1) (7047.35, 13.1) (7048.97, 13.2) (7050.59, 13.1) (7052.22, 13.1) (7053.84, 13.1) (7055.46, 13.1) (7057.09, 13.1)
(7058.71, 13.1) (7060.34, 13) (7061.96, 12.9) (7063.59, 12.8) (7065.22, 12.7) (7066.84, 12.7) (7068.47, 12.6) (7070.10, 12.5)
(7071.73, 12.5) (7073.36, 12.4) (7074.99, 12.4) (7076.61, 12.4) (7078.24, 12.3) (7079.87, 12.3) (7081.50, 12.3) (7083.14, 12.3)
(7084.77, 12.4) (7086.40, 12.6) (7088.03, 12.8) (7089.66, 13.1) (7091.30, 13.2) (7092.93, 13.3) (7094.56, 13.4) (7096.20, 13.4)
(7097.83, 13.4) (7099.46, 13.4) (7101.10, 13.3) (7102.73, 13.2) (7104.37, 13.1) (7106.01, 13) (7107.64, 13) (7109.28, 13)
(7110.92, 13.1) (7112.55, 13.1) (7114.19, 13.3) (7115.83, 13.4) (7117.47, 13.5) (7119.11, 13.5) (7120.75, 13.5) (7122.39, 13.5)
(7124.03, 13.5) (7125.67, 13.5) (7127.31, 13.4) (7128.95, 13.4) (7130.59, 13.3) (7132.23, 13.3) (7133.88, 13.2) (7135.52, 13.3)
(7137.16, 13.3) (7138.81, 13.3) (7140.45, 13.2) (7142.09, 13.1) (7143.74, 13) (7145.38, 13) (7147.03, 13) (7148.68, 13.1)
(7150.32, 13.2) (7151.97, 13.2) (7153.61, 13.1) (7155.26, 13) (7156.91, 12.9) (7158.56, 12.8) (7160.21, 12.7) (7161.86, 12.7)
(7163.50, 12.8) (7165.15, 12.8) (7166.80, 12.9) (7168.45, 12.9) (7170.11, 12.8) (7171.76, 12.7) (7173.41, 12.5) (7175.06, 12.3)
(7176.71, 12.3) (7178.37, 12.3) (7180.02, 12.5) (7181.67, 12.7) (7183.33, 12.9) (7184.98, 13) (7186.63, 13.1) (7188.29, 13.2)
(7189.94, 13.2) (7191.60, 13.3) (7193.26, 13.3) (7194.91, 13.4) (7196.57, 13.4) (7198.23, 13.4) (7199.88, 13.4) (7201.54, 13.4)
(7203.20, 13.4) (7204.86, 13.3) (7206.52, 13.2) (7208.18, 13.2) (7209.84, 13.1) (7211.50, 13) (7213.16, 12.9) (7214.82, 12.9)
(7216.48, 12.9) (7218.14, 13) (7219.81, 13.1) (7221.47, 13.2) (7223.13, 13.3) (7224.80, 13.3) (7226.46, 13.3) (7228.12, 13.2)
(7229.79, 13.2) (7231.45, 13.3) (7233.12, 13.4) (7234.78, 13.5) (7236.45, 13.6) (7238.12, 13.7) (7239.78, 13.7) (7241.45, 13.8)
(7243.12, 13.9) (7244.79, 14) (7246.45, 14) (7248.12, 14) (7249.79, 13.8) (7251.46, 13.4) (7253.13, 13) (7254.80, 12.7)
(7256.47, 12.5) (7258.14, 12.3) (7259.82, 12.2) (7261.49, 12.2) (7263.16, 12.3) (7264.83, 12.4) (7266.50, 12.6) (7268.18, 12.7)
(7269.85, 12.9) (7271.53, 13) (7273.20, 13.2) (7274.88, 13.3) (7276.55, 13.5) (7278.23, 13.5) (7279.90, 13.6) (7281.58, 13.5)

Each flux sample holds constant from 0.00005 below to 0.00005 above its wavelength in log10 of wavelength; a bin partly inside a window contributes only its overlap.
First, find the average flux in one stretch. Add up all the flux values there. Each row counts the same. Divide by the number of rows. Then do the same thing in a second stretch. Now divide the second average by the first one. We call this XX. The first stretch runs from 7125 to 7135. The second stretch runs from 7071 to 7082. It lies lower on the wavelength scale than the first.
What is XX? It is 0.93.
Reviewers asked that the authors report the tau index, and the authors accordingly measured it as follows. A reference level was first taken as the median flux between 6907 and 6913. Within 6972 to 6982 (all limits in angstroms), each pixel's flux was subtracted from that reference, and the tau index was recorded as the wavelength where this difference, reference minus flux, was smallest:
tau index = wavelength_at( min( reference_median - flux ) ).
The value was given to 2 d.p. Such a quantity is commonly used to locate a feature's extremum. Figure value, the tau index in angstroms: 6973.09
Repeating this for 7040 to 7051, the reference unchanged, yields 7048.97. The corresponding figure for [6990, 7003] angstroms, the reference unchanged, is 6990.78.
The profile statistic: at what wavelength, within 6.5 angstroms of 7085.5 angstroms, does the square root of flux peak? 7091.30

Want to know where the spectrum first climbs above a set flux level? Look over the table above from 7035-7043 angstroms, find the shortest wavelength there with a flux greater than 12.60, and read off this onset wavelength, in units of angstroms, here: 7036.00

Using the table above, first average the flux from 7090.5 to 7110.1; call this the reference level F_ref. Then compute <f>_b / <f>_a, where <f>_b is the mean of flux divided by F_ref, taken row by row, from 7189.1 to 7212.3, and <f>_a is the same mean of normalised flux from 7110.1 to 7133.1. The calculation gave 0.99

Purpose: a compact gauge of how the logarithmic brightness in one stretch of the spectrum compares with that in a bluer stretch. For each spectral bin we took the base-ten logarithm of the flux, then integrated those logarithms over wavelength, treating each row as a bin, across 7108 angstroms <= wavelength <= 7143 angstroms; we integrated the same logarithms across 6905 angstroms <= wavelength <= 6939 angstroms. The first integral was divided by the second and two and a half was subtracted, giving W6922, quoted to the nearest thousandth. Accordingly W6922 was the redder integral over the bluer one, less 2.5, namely -1.445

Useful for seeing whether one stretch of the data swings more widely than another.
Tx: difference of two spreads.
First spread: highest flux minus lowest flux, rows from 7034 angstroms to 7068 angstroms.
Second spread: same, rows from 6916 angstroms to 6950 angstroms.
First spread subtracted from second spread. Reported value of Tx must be 0.40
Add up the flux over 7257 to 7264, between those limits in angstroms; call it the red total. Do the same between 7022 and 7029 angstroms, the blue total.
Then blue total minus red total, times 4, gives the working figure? 4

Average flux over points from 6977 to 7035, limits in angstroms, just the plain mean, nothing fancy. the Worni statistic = 12.5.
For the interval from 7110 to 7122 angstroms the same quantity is 13.3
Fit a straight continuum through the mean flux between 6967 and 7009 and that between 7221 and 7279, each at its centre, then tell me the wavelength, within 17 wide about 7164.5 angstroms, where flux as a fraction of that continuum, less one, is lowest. 7171.76 angstroms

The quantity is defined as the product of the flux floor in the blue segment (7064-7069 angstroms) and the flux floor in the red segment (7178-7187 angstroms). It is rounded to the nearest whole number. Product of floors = 155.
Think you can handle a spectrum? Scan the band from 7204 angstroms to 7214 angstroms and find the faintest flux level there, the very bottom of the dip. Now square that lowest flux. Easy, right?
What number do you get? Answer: 166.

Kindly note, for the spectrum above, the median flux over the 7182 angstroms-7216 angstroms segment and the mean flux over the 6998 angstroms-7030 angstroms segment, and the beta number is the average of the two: 12.8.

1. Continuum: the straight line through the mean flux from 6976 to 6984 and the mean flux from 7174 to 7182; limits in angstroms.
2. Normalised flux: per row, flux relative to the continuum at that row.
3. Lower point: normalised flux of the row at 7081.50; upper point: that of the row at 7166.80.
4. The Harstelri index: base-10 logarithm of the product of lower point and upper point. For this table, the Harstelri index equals 0.018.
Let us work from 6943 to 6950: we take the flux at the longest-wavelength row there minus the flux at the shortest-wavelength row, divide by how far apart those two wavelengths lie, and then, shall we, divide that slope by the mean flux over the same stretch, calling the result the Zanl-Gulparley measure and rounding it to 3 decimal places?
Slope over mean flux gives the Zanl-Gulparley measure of 0.007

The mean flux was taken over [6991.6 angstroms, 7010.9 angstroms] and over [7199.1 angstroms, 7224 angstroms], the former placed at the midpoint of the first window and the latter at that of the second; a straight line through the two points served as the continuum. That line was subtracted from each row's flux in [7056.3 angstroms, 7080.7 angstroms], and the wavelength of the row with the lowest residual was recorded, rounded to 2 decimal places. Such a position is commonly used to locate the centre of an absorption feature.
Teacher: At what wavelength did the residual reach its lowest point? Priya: 7079.87 angstroms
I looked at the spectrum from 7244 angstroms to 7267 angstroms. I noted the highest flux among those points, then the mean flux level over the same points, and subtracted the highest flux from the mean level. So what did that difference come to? -1.04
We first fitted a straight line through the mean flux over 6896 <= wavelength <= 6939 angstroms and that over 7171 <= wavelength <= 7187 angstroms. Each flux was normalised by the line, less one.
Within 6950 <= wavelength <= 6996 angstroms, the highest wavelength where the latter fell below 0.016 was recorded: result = 6995.61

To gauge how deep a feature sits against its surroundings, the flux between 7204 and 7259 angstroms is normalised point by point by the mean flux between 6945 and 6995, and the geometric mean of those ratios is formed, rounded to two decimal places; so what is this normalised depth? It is 1.05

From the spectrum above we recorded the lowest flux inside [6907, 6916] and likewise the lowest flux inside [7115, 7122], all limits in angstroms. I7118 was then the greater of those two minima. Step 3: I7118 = 13.4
